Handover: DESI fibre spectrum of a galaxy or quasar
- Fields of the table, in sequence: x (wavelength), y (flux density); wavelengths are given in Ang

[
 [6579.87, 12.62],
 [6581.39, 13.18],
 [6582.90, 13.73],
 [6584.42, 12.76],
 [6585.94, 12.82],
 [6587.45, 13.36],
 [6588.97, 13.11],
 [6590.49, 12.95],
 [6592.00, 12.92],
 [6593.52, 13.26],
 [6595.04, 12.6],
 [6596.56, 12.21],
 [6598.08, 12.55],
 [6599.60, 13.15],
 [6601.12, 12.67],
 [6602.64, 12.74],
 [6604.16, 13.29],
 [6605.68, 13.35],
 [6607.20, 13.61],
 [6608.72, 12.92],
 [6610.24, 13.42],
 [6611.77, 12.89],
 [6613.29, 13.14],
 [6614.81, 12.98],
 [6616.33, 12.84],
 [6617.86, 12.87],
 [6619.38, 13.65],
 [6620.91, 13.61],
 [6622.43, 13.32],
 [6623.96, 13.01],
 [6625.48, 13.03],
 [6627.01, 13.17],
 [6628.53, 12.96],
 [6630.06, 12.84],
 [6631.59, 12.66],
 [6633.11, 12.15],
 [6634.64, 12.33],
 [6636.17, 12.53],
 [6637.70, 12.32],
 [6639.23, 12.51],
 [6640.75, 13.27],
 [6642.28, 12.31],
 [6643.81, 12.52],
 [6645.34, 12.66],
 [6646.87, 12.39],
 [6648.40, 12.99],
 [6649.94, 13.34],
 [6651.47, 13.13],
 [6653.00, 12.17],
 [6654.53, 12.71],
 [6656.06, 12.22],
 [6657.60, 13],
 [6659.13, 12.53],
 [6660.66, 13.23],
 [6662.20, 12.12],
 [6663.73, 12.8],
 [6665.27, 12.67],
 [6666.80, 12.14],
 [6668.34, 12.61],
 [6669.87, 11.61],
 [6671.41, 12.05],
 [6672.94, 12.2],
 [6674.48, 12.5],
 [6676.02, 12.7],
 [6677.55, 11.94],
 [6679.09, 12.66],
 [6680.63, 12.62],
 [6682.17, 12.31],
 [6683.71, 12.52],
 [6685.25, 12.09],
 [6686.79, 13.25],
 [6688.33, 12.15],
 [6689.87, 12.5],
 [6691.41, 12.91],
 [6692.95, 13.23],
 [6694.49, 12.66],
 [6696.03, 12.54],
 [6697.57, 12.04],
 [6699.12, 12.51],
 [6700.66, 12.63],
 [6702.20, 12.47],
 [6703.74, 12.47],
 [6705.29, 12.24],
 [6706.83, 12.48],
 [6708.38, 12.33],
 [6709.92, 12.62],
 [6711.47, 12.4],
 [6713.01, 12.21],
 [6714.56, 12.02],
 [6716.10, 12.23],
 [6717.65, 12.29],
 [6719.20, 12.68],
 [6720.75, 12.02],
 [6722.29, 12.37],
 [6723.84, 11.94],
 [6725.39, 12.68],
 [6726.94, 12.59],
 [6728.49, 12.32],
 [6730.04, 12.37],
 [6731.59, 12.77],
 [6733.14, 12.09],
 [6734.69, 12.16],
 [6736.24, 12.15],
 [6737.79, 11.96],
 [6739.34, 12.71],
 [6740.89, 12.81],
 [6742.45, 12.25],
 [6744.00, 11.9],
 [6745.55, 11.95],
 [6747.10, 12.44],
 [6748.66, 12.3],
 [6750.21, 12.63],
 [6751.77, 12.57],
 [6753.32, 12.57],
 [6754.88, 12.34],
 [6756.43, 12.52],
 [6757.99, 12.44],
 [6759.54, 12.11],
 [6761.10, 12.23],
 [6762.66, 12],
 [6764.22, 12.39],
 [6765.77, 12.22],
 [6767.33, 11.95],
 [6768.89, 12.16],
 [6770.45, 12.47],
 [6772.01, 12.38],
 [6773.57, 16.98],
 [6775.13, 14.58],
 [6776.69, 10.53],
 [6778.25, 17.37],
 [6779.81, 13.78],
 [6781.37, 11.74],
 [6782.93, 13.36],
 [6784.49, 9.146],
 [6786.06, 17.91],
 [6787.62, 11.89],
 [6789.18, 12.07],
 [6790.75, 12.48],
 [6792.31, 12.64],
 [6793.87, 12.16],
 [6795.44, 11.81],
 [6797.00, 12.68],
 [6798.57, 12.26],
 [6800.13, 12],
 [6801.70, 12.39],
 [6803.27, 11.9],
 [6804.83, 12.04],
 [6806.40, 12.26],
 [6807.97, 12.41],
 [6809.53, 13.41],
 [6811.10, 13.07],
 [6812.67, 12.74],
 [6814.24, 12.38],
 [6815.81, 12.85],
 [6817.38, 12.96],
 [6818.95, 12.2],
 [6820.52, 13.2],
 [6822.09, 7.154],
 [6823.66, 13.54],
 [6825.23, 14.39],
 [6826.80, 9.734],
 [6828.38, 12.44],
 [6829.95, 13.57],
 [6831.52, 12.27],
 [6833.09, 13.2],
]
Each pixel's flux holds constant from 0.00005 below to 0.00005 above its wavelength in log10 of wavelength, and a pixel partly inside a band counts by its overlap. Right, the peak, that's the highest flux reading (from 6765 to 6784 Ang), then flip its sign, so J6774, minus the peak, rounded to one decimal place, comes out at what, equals -17.4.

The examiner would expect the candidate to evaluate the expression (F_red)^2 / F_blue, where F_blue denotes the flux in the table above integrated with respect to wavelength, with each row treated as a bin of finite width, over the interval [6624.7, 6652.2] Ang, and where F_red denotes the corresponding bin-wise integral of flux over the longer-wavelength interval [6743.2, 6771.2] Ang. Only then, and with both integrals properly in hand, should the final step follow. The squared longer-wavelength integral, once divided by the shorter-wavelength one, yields 338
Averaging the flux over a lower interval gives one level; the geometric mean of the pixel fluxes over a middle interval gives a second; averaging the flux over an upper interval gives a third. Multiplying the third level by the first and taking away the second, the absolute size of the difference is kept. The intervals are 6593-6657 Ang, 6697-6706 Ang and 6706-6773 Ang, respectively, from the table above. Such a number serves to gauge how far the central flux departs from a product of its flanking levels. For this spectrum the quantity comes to 146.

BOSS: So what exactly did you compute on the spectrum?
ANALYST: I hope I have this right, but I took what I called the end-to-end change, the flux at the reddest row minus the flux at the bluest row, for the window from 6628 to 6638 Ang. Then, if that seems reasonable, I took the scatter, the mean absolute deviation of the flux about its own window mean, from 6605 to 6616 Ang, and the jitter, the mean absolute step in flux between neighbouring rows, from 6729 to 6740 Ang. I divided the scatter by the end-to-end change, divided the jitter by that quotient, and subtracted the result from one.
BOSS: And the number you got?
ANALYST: 2.0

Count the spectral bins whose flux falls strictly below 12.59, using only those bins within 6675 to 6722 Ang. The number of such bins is 20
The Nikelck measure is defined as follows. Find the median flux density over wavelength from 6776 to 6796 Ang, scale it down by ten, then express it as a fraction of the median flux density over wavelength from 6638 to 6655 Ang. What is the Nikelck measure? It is 0.096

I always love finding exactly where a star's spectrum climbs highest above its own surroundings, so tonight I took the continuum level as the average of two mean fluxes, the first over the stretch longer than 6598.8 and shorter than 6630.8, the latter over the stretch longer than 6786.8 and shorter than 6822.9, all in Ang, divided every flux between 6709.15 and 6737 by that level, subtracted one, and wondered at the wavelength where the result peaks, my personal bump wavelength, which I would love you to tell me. 6731.59 Ang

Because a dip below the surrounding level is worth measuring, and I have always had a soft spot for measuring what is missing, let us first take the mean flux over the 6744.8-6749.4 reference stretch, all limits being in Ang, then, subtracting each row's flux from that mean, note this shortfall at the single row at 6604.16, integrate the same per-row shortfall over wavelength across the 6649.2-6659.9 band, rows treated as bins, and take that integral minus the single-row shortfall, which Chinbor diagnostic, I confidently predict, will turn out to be -4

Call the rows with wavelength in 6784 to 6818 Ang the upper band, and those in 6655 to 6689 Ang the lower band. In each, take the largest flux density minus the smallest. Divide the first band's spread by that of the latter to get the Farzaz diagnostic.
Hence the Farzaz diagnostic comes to 5.3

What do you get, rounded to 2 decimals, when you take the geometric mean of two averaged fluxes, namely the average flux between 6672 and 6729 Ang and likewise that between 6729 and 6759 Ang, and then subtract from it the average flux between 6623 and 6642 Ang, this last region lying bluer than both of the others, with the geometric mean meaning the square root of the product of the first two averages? -0.33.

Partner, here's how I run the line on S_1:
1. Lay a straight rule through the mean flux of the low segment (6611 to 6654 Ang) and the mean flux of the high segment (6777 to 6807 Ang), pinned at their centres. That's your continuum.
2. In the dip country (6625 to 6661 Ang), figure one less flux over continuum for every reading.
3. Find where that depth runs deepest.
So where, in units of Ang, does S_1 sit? 6633.11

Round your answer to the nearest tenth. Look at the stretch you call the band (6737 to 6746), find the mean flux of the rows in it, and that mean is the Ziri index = 12.3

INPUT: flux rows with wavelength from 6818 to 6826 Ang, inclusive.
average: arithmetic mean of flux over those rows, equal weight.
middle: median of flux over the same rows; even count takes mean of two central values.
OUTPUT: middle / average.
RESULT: 1.09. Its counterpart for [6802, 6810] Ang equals 0.99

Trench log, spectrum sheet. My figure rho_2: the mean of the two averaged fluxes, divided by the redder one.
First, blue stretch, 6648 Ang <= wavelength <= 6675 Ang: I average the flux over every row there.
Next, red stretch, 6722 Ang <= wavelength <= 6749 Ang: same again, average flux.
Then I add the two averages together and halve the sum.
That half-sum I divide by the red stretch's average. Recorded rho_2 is 1.01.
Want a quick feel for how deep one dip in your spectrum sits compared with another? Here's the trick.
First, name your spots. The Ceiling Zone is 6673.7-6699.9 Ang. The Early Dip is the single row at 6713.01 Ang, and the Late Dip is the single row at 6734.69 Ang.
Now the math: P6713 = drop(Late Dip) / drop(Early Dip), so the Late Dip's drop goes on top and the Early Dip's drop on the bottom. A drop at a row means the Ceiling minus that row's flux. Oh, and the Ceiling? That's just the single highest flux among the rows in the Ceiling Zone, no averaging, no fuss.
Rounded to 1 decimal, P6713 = 1.0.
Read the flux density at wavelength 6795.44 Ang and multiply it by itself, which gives 139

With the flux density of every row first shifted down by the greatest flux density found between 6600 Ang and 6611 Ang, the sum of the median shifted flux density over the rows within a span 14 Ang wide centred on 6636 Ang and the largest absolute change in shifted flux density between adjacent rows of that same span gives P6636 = 0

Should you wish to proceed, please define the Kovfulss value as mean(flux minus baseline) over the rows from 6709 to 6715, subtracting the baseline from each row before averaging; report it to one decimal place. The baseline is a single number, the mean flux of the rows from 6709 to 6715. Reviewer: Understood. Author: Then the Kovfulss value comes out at 0.0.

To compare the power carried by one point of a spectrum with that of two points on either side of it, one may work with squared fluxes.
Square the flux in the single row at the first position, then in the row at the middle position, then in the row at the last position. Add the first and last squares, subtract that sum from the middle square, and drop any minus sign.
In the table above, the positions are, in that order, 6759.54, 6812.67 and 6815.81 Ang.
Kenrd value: 149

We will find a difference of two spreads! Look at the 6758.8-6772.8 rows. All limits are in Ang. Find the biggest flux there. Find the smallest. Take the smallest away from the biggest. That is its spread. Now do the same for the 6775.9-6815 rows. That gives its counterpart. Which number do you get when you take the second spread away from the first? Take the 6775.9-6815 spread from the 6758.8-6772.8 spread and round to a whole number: -8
